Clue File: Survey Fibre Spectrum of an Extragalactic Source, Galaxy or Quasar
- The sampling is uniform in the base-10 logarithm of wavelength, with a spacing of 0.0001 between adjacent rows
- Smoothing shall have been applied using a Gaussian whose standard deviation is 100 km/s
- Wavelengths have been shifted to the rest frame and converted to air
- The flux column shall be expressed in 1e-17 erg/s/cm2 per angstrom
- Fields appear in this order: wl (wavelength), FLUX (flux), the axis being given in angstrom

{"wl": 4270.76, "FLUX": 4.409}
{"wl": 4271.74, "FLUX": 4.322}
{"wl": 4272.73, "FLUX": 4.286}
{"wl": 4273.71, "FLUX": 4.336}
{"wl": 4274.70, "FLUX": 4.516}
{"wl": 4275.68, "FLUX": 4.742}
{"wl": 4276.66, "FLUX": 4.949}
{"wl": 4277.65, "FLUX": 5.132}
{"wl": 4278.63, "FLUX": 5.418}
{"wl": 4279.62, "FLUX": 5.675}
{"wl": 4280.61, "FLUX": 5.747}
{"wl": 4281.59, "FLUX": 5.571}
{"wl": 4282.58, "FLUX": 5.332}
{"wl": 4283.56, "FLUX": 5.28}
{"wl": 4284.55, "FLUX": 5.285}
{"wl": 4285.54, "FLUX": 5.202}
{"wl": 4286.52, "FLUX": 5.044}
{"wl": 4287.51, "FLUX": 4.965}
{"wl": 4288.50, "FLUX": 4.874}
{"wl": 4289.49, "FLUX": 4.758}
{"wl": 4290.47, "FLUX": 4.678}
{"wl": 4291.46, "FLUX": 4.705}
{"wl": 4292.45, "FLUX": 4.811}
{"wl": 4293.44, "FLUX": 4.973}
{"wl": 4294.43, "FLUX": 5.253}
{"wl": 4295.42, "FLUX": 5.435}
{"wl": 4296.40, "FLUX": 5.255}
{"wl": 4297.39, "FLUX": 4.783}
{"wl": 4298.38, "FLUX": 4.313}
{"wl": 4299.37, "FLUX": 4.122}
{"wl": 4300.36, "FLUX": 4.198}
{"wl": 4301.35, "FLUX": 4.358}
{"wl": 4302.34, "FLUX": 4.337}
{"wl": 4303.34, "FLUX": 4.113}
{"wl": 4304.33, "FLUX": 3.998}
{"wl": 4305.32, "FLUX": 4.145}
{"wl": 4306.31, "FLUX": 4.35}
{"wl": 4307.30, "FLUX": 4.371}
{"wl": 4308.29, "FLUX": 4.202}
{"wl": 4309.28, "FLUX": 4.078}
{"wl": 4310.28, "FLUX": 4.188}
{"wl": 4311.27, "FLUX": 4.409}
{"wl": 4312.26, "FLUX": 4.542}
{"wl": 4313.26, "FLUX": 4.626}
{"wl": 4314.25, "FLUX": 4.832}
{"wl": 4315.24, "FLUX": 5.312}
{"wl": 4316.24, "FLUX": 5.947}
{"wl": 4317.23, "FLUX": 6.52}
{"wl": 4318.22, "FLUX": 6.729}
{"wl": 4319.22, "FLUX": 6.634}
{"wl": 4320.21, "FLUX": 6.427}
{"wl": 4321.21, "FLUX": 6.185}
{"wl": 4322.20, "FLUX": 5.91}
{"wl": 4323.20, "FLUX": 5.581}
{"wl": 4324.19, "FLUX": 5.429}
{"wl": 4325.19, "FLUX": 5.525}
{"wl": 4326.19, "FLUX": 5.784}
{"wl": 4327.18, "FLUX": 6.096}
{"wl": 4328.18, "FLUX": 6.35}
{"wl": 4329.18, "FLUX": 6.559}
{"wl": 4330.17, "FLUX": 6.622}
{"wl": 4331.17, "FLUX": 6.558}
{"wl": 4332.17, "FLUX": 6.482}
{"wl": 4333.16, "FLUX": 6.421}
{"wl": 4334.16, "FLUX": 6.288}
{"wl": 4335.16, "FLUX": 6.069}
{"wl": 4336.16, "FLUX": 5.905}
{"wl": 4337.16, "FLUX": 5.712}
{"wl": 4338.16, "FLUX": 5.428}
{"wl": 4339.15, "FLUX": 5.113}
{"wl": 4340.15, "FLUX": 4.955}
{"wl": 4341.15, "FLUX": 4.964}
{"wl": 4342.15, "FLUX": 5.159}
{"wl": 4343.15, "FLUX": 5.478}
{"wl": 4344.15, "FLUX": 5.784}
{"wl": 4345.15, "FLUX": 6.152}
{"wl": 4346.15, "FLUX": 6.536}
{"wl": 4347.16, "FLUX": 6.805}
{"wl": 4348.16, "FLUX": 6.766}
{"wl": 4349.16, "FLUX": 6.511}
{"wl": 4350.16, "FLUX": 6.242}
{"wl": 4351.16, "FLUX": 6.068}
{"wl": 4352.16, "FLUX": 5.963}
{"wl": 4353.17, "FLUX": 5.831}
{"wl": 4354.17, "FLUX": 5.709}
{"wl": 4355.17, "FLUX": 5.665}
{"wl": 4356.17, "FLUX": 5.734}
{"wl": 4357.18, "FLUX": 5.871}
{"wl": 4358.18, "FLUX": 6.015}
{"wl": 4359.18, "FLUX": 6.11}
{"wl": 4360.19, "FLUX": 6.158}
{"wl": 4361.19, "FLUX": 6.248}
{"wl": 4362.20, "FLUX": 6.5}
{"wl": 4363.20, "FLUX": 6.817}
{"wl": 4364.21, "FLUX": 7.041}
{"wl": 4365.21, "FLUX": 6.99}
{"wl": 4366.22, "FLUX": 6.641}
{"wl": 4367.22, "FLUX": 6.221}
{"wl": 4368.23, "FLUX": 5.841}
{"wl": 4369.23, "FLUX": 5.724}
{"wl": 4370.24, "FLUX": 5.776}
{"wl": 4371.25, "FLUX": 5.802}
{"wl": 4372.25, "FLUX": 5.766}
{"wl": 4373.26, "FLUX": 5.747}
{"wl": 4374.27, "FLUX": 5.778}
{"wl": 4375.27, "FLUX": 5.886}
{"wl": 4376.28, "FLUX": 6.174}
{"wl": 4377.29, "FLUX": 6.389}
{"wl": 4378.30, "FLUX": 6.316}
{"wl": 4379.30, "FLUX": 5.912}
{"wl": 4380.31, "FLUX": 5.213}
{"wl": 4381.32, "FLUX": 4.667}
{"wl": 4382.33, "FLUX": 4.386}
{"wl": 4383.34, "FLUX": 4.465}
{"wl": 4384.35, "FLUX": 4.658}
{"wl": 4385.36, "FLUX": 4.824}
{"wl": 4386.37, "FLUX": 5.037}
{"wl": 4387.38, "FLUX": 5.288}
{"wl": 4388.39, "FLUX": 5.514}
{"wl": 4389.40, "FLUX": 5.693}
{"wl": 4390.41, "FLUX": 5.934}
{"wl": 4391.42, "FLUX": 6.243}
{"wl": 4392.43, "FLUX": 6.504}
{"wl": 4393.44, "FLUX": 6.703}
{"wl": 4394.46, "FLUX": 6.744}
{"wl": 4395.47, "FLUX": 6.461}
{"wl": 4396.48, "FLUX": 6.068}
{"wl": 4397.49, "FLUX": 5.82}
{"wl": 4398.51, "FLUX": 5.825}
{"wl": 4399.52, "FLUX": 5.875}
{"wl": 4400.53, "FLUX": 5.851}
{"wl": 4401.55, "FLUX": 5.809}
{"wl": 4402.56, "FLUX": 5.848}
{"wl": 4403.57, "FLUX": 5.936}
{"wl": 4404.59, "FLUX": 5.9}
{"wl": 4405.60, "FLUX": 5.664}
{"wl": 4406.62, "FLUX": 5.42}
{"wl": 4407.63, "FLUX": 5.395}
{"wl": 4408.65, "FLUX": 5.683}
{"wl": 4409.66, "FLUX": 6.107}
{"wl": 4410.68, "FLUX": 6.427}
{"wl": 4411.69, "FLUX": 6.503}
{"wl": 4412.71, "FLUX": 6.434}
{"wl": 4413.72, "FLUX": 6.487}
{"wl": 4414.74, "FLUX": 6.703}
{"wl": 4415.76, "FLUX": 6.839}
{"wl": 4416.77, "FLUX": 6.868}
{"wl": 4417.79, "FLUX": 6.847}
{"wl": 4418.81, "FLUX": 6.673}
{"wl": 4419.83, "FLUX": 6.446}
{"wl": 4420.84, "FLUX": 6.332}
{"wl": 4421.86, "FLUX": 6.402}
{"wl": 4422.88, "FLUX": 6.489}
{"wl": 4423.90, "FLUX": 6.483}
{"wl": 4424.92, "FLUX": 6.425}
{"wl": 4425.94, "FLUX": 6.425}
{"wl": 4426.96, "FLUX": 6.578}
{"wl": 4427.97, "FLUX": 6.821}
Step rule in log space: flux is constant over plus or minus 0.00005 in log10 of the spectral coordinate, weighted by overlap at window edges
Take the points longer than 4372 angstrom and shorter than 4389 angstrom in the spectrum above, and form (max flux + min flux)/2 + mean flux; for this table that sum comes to 10.8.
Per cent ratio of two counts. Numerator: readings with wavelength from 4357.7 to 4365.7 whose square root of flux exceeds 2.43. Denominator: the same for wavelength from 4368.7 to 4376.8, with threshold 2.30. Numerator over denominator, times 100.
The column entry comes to 100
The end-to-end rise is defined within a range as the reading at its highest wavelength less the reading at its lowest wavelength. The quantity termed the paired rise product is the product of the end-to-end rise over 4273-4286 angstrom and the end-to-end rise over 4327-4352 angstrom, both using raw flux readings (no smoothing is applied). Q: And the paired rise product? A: 0.0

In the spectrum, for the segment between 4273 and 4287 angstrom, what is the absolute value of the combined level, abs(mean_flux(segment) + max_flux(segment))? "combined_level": 10.9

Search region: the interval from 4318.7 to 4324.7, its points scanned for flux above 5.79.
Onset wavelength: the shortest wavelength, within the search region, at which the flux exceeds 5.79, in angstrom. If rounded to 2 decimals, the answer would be 4319.22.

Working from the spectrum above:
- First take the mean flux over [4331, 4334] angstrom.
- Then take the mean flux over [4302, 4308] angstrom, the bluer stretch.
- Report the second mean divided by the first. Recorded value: 0.65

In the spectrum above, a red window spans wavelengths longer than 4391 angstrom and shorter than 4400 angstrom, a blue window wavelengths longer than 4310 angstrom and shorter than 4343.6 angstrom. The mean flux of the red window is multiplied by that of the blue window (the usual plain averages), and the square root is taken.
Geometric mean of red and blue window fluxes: 6.0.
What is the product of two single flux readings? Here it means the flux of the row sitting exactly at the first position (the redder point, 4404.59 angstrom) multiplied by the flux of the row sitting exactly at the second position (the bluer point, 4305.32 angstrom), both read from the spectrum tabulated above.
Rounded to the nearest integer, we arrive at 24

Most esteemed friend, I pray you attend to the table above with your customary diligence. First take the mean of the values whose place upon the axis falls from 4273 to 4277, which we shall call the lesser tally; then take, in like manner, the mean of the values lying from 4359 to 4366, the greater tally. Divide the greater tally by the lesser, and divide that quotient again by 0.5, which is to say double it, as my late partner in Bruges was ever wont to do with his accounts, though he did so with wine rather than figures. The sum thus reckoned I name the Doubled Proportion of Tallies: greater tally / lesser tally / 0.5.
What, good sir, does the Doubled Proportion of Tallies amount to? 2.8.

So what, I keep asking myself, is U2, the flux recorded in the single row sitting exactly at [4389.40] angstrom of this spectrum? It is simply 5.693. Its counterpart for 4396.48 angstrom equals 6.068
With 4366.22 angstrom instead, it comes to 6.641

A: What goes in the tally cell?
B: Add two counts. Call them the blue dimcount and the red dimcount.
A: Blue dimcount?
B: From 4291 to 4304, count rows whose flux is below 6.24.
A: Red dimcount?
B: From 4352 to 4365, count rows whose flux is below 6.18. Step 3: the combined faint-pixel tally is 22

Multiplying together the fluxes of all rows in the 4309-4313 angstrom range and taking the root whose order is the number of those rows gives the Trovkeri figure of 4.3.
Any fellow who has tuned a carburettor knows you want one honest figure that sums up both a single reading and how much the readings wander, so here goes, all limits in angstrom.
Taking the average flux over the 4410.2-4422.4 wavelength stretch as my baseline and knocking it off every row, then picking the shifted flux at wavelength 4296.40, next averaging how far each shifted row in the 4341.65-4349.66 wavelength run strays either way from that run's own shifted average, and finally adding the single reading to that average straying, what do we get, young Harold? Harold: -0.8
